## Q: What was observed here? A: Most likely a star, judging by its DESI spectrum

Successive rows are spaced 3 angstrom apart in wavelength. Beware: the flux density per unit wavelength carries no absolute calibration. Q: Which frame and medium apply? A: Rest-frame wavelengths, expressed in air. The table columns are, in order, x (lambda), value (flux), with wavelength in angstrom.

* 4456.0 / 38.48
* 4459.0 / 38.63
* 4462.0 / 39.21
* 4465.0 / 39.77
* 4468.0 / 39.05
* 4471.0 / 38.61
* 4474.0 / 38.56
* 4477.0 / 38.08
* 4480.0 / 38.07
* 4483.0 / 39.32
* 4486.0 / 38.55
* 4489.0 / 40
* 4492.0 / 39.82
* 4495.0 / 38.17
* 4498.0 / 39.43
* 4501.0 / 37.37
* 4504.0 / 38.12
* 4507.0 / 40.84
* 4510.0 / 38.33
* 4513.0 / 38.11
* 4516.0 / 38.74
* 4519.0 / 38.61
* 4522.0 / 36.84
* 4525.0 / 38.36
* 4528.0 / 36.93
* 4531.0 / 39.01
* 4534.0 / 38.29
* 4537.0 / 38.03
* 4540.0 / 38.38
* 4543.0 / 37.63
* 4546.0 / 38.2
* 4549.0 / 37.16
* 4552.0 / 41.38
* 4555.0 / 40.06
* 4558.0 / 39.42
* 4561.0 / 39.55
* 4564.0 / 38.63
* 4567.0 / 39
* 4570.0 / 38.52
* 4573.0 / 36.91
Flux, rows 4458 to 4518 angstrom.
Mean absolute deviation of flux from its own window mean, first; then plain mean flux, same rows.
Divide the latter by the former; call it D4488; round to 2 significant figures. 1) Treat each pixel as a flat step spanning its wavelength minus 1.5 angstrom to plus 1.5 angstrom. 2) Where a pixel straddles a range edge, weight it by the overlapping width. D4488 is 58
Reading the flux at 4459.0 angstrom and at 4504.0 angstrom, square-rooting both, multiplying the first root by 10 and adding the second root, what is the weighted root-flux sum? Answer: 68.3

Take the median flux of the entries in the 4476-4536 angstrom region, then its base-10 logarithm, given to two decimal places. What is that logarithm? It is 1.58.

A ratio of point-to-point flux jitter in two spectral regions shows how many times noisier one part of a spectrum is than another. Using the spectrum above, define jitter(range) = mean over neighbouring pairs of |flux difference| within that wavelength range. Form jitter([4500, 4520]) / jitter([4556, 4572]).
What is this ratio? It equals 2.4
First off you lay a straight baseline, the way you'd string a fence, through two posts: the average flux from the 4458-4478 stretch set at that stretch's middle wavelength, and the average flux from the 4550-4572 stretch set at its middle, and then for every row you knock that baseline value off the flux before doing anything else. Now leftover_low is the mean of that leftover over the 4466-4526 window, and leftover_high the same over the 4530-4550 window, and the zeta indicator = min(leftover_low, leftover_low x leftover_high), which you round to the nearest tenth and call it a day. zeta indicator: -0.4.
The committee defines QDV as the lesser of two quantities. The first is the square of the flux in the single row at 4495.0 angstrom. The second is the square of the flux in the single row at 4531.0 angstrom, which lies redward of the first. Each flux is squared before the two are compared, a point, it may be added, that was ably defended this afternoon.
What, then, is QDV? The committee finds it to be 1457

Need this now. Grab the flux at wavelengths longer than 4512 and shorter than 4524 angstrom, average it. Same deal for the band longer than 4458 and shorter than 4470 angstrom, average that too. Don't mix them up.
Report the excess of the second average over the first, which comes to 1.1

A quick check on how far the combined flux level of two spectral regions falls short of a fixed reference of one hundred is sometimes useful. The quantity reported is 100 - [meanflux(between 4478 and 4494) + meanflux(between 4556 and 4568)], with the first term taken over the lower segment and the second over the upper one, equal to 21.7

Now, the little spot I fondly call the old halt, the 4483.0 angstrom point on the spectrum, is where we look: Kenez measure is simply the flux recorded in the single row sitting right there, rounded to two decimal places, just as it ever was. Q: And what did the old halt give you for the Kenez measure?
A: 39.32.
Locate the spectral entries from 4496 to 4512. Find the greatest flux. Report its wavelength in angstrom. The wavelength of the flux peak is 4507.0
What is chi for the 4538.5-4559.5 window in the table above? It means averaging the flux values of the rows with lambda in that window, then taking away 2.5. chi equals 36.4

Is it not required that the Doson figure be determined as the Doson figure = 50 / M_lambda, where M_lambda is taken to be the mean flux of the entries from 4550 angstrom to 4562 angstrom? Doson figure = 1.25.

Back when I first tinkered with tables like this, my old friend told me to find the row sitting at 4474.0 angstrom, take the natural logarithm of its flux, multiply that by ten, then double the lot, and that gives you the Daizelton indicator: 73.0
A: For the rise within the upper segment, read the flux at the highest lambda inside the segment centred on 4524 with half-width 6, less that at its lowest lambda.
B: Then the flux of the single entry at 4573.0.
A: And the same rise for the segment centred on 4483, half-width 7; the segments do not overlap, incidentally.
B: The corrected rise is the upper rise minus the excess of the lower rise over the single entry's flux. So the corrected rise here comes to 33.3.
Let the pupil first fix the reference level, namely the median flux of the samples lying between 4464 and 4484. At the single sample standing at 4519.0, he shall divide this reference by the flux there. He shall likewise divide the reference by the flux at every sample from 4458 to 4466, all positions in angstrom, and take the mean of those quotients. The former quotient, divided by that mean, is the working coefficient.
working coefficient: 1.02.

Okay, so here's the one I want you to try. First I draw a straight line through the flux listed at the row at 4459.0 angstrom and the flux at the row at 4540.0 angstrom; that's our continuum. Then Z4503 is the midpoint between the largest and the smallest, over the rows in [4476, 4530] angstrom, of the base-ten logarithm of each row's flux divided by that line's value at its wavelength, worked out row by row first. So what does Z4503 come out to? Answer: 0.0037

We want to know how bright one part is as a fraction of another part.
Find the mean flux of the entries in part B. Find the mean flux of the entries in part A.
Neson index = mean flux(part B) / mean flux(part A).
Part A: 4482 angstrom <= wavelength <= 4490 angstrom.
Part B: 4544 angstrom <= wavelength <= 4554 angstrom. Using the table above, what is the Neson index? 0.99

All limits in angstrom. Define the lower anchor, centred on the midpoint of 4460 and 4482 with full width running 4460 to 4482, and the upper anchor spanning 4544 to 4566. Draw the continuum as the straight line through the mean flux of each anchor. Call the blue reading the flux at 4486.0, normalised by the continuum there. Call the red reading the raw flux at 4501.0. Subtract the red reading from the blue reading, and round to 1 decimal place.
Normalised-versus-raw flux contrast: -36.4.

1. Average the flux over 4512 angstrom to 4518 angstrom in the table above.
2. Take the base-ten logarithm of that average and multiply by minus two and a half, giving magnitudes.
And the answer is -3.96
